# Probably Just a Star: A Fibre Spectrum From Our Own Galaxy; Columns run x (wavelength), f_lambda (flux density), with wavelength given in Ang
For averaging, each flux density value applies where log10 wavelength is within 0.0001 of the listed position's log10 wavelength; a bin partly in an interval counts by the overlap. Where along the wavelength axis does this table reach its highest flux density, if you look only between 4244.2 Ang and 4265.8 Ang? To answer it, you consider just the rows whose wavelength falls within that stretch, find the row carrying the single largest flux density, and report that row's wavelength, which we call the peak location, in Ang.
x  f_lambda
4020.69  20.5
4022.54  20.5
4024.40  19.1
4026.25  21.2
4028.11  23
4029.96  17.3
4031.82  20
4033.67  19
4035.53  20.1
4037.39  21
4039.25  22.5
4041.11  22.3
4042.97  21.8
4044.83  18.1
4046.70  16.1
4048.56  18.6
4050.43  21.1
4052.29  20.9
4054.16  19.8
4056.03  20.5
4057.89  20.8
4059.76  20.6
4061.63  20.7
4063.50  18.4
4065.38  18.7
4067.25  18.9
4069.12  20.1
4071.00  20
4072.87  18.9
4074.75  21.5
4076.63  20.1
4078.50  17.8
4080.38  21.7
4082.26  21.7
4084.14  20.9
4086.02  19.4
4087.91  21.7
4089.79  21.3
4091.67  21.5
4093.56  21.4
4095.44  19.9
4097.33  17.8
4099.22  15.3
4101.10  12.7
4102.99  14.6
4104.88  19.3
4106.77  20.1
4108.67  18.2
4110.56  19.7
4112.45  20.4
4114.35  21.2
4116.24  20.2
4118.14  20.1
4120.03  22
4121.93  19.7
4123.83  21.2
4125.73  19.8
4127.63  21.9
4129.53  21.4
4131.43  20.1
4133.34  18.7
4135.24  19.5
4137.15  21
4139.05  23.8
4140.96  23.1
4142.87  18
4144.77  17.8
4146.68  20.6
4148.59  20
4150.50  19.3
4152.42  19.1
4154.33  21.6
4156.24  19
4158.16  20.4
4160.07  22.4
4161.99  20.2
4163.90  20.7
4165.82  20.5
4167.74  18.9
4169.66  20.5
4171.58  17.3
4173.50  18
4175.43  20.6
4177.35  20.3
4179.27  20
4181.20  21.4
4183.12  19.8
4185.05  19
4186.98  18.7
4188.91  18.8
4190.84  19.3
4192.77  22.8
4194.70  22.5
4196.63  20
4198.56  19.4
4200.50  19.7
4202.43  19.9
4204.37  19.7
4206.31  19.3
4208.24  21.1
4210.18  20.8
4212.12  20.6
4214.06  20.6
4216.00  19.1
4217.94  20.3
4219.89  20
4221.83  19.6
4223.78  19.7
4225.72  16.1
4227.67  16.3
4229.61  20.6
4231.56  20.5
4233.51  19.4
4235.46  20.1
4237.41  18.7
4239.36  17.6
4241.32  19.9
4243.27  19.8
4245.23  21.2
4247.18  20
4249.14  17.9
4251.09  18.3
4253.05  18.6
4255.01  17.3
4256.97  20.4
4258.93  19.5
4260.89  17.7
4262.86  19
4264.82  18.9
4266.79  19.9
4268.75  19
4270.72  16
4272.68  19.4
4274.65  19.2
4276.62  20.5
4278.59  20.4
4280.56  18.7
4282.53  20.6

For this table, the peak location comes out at 4245.23 Ang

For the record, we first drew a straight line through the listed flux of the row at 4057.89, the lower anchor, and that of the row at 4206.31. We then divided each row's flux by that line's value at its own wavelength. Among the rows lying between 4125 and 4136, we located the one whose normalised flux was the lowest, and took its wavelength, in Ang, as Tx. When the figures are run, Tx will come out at 4133.34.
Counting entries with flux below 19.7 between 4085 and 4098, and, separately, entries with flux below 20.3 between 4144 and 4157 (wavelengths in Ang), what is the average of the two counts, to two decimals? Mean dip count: 3.50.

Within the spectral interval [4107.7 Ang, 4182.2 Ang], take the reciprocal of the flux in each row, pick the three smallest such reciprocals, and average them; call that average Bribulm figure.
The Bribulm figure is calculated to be 0.0433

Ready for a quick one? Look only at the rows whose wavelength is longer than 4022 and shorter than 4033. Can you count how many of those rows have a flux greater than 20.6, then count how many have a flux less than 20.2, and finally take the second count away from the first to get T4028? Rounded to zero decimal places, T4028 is -1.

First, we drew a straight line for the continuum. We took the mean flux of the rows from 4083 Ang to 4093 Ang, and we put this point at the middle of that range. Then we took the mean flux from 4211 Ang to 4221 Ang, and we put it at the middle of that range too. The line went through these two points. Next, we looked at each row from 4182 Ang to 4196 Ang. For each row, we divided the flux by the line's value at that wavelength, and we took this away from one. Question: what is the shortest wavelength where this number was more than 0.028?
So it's 4185.05 Ang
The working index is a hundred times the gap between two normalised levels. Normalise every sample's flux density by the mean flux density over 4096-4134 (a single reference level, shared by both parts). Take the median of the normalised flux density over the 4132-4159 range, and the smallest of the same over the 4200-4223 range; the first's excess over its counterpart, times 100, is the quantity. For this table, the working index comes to 3.4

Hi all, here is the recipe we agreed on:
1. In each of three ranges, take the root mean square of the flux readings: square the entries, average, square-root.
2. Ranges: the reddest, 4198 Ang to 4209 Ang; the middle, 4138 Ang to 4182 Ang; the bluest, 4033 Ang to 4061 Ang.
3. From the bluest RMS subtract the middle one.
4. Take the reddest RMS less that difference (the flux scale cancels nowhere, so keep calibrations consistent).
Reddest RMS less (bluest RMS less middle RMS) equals 19.80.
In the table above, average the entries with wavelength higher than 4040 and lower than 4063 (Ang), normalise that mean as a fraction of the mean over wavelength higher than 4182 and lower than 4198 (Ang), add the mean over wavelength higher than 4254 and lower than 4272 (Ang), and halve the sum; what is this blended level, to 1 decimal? 9.8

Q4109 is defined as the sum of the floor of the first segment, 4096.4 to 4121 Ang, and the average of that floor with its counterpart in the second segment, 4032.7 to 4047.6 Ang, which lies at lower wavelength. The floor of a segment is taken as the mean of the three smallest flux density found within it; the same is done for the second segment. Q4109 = 30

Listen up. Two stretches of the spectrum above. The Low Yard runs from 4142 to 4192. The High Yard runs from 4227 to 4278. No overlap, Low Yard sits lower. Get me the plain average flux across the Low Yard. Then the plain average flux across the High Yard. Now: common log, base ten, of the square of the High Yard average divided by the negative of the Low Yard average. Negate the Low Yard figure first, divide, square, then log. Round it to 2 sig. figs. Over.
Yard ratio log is -0.028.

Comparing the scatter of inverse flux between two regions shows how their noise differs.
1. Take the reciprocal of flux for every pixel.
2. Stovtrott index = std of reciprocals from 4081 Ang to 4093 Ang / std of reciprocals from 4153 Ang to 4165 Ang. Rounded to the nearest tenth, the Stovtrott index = 0.8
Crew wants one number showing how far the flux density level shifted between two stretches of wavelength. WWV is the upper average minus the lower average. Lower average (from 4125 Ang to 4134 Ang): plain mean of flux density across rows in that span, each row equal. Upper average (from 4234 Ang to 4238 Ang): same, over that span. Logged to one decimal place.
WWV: -1.0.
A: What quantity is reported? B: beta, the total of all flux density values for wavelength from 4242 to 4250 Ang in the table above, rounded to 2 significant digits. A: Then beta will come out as 79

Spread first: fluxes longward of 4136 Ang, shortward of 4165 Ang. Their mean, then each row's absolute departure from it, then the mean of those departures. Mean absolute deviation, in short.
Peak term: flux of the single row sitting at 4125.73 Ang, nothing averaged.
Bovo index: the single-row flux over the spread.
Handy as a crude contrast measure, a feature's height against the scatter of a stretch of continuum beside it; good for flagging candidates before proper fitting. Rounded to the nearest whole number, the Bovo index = 15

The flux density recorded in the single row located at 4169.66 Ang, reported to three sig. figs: 20.5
